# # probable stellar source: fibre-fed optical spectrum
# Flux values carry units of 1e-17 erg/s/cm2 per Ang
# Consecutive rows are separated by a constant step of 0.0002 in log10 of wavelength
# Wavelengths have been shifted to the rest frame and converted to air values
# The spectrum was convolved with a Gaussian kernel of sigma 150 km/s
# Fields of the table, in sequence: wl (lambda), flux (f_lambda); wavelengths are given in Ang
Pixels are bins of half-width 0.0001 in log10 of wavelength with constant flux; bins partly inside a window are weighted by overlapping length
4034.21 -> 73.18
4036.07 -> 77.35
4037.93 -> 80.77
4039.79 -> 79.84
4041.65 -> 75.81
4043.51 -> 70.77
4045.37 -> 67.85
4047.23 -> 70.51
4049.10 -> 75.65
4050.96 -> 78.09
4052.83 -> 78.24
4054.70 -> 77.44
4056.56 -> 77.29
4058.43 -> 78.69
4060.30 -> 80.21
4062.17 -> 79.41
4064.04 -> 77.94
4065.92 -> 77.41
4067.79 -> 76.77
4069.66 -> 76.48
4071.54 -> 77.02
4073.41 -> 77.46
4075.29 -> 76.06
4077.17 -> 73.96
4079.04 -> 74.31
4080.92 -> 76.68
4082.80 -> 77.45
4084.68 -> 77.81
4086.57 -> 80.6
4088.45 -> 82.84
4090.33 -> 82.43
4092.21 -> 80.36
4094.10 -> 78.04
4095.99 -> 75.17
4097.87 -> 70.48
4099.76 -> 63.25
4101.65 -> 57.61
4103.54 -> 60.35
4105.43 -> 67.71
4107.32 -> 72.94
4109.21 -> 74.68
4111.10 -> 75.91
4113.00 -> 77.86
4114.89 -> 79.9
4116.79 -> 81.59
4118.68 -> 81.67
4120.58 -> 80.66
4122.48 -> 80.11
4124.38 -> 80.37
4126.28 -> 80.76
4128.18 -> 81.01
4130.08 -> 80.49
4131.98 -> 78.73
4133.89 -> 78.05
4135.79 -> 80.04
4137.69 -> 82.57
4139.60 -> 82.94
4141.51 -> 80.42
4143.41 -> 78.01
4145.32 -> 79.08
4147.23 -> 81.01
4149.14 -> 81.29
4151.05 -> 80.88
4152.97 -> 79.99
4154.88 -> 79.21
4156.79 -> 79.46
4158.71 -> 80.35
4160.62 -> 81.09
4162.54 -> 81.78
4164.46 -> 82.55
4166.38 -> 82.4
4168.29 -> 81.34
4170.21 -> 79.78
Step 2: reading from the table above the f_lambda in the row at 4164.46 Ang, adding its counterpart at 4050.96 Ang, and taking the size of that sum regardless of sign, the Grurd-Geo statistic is 160.6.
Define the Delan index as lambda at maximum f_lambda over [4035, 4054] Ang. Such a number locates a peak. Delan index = 4037.93 Ang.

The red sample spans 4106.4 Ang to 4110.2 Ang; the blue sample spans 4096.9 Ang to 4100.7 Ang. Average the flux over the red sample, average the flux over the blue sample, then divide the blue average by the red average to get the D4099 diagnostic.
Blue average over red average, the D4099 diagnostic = 0.91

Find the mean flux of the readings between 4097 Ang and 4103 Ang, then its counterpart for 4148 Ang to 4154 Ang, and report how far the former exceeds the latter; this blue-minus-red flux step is -17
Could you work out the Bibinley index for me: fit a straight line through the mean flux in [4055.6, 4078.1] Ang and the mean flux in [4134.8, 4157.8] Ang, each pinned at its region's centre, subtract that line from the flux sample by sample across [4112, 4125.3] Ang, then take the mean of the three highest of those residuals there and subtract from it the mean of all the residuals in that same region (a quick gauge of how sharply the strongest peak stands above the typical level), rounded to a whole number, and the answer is 1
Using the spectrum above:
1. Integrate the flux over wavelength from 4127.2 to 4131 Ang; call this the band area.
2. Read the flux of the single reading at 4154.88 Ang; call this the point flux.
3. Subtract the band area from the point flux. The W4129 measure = -228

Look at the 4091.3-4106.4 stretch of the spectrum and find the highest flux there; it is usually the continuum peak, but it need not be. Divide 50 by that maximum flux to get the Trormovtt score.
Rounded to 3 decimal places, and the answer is 0.622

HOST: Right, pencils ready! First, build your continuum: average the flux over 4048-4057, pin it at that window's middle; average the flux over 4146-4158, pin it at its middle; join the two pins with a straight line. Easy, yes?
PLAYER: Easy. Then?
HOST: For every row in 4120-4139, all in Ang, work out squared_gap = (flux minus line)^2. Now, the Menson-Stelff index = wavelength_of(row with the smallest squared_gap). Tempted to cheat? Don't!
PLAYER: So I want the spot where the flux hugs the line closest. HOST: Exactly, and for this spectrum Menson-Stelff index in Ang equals 4135.79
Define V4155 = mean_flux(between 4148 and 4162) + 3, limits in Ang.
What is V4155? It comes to 83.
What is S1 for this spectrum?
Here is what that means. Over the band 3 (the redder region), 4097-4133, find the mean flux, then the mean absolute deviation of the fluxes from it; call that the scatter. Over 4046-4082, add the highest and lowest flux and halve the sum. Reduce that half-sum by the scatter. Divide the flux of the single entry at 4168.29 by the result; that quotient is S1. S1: 1.18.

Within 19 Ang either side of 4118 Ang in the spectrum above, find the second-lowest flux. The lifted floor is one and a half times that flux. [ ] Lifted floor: 91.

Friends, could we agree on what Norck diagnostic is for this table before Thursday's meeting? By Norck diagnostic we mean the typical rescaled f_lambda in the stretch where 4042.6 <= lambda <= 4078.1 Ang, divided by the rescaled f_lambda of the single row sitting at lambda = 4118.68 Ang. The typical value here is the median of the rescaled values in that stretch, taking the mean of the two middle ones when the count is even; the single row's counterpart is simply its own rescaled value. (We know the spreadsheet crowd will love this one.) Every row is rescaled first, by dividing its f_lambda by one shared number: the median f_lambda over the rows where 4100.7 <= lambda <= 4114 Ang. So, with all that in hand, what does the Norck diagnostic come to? 0.95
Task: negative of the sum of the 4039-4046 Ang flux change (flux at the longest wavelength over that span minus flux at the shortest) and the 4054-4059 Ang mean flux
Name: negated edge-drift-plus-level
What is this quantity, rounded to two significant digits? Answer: -66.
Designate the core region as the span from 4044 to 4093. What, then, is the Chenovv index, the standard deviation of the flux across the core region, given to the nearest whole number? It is 3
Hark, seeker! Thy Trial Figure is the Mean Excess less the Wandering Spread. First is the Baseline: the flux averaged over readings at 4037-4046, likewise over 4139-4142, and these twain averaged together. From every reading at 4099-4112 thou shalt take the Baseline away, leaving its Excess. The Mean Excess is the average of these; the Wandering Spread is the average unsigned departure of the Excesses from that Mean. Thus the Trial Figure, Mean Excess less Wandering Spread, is -17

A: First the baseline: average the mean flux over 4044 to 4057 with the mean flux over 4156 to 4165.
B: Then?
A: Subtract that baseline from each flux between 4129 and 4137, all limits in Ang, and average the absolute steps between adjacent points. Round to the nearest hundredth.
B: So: 1.48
